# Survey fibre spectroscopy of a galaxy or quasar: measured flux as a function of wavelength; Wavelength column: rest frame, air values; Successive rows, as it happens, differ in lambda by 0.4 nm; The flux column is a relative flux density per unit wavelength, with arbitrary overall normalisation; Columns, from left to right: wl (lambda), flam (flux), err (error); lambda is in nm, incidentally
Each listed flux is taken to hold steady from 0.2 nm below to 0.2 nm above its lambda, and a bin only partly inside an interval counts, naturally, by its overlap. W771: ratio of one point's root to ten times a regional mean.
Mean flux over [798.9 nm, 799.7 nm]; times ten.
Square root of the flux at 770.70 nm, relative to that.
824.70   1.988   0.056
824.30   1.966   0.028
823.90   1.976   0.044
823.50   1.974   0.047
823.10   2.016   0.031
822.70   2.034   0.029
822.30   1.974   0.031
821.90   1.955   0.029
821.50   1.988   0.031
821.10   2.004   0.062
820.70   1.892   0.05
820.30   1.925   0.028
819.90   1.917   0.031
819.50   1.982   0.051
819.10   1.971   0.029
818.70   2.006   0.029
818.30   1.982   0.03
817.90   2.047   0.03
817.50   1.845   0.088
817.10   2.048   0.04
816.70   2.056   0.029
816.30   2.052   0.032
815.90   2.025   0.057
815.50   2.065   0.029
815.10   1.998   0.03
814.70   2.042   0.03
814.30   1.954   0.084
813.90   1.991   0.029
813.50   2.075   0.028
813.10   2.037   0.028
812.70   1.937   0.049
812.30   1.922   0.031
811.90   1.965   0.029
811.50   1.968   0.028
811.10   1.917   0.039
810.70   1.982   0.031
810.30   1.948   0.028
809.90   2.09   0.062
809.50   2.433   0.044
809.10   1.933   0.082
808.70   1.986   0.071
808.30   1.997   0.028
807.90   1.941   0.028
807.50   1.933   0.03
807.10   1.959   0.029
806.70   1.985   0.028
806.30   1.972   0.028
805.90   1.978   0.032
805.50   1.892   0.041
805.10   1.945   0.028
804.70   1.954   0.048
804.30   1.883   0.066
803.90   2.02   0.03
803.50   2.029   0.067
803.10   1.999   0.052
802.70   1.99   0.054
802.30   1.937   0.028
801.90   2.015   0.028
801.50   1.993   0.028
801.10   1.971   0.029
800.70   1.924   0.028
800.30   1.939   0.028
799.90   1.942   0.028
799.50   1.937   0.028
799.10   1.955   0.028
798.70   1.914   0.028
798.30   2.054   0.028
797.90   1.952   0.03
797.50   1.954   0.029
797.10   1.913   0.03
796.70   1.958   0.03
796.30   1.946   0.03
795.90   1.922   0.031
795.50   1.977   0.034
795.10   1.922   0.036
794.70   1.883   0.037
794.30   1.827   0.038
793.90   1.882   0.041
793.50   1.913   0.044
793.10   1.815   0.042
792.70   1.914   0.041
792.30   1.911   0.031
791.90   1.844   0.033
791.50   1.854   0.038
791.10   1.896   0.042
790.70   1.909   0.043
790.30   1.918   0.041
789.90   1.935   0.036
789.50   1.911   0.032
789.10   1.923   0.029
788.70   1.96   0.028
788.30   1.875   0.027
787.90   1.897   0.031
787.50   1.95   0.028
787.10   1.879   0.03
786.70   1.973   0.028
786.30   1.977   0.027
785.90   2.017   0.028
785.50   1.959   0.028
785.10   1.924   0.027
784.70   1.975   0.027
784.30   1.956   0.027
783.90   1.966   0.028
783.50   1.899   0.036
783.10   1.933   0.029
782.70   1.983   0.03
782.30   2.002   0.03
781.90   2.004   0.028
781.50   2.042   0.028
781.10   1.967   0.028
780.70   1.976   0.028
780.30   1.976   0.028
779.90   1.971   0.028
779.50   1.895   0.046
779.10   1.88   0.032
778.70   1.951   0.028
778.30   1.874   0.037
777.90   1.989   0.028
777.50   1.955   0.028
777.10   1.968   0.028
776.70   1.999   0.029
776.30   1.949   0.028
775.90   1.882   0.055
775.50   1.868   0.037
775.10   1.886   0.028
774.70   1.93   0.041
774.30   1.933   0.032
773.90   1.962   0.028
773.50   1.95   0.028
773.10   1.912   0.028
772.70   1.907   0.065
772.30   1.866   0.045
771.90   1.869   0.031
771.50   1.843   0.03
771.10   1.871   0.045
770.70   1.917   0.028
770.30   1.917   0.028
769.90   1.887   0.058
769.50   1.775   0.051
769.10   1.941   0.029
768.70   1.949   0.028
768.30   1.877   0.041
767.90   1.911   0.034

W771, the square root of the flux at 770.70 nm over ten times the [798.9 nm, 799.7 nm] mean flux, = 0.0711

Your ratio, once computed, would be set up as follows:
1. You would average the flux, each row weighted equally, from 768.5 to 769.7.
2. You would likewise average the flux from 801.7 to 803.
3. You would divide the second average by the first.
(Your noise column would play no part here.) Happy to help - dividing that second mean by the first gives 1.05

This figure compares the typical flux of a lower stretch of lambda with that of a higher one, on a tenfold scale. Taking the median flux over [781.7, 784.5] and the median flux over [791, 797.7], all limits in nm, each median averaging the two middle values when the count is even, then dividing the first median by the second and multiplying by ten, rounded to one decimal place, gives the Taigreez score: 10.3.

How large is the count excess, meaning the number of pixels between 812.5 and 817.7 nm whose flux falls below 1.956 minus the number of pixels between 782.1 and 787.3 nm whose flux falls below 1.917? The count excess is 1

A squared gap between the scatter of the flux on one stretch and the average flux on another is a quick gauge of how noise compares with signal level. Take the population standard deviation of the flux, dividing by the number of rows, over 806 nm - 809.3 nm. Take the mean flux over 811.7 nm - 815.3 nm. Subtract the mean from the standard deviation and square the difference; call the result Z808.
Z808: 3.87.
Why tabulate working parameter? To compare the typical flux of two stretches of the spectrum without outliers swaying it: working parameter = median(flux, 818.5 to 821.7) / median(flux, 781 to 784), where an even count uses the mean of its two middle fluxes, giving 1.00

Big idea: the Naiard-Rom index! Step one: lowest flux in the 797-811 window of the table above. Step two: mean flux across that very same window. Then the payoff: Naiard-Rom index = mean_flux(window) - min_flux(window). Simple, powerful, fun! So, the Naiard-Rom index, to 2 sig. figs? 0.096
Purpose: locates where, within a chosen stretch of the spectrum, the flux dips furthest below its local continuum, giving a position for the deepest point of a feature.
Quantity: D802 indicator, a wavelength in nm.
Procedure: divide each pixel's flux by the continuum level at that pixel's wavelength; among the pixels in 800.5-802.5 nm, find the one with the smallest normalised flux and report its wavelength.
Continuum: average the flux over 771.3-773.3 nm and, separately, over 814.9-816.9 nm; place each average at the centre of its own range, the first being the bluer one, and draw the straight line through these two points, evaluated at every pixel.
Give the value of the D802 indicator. 800.70 nm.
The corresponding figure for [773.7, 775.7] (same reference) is 775.50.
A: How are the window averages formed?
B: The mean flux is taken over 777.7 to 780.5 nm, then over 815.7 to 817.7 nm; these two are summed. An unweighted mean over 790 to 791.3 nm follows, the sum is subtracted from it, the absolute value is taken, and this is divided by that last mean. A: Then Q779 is 1.06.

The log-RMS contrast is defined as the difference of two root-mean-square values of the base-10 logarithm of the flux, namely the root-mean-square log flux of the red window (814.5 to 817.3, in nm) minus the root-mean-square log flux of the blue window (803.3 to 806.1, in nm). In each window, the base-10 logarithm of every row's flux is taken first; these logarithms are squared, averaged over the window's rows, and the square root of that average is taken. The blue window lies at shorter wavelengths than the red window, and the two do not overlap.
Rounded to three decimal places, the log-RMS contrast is 0.018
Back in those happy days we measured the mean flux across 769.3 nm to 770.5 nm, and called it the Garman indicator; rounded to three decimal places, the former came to 1.860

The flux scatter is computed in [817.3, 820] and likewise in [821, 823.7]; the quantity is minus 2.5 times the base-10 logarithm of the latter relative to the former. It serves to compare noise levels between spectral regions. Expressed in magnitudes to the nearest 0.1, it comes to 0.9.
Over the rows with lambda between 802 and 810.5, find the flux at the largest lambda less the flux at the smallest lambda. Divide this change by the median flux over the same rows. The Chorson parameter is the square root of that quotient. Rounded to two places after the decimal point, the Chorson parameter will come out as 0.07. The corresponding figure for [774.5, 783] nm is 0.16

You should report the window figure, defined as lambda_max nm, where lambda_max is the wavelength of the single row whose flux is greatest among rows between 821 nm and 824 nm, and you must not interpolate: 822.70 nm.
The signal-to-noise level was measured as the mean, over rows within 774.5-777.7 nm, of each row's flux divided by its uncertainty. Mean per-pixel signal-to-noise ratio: 59.7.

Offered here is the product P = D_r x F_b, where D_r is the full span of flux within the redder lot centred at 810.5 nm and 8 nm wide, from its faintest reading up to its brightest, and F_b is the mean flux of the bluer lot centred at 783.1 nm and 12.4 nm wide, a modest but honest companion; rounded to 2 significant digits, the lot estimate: 1.0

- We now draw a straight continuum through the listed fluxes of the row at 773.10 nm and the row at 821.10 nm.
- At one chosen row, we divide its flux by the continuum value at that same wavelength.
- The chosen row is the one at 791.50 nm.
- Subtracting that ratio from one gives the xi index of 0.048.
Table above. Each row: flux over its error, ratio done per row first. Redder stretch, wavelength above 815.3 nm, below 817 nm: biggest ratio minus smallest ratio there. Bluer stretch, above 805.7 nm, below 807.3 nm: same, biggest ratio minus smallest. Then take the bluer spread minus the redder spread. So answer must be -27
